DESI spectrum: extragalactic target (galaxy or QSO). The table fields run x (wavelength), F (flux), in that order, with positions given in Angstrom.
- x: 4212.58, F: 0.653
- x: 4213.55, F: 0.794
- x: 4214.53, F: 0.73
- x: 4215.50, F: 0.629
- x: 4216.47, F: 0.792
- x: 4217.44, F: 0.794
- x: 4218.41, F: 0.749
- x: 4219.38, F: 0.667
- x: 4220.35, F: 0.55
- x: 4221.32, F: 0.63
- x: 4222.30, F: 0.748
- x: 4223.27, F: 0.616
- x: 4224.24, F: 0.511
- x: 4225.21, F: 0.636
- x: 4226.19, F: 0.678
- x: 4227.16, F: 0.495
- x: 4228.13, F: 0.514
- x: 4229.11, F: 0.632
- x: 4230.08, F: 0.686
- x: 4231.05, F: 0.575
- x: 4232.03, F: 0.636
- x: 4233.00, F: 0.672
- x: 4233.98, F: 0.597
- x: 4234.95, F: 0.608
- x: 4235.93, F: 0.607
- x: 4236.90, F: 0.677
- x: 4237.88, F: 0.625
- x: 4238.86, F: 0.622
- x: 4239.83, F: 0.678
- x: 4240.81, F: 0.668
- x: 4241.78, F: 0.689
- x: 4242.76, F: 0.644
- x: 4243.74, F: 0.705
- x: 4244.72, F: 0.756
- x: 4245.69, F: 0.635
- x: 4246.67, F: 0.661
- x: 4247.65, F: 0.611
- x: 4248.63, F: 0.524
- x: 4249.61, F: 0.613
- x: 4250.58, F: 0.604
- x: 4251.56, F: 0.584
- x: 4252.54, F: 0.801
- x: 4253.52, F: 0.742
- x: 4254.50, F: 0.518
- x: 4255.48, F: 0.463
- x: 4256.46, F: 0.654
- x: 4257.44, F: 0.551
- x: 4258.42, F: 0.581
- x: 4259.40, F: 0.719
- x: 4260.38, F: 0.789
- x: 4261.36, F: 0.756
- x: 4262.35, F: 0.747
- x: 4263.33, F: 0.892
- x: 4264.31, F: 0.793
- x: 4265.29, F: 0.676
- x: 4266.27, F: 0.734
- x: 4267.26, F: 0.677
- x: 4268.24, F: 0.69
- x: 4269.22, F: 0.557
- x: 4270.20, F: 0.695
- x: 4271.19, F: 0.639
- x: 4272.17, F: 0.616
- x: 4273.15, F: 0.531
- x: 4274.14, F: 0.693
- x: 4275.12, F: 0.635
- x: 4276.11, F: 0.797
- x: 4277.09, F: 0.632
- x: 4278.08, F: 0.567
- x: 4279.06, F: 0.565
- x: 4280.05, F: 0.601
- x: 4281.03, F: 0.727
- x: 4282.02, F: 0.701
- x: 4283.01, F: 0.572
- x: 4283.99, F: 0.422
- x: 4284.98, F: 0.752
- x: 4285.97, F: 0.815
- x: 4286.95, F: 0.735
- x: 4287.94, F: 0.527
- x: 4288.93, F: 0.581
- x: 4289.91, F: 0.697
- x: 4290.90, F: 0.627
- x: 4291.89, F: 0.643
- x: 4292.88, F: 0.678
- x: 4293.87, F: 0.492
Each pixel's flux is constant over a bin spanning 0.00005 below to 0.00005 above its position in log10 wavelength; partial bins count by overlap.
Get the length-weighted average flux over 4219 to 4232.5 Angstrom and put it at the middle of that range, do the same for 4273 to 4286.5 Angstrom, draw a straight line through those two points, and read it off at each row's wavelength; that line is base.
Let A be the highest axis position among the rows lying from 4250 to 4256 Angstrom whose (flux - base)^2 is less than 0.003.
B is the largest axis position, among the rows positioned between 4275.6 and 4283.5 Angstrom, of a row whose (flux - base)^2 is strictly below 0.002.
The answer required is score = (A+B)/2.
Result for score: 4264.3 Angstrom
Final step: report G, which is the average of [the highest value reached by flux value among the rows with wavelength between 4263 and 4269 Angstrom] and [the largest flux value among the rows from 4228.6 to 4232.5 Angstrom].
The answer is 0.789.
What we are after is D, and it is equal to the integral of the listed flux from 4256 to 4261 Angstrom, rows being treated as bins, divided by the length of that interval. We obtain 0.66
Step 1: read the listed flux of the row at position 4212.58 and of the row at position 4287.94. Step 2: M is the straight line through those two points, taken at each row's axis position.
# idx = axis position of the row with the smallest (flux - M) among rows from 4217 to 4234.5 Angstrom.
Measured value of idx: 4227.16 Angstrom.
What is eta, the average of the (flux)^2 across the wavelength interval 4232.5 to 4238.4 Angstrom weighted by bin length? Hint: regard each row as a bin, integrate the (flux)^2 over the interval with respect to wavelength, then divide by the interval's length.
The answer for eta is 0.399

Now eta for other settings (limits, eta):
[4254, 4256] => 0.246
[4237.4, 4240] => 0.407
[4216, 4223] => 0.499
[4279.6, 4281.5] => 0.447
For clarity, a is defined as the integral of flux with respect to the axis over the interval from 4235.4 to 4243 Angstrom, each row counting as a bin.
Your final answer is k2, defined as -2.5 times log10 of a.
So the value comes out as -1.74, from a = 4.95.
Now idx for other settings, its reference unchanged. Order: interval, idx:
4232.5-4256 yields 4255.48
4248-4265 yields 4255.48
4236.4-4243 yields 4238.86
